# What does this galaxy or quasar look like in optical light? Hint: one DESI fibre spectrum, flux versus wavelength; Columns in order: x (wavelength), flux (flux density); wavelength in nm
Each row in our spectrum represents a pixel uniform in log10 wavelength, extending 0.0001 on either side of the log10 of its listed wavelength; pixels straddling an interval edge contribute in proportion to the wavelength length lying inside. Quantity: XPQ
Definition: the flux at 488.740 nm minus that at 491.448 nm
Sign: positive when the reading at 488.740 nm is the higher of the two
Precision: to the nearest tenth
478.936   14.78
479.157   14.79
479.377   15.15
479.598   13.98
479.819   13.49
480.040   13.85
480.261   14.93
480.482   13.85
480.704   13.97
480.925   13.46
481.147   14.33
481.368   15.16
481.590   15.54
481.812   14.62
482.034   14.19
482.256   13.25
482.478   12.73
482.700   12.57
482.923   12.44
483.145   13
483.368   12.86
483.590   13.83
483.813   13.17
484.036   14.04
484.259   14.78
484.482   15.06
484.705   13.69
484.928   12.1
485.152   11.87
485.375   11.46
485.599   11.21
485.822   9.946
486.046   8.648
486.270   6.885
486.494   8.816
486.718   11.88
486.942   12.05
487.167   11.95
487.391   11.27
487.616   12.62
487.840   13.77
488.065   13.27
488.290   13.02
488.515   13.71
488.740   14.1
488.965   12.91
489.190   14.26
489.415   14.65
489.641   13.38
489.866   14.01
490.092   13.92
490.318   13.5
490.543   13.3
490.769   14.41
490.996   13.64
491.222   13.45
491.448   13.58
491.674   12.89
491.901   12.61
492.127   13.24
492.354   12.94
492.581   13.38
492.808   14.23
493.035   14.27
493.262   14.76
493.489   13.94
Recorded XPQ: 0.5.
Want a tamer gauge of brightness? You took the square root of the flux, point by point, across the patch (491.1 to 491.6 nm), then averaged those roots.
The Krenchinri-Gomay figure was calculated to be 3.68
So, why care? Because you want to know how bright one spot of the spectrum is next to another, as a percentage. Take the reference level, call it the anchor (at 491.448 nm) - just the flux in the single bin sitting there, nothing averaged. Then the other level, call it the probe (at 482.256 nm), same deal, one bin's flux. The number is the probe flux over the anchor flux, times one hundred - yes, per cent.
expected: 98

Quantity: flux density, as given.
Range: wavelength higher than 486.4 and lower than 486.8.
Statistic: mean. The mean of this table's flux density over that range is 10.3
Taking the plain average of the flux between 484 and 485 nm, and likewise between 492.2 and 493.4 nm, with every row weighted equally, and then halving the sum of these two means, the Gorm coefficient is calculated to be 13.9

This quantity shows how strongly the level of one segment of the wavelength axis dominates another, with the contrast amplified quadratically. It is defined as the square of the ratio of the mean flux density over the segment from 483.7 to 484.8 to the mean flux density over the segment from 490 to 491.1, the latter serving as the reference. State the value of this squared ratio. 1.06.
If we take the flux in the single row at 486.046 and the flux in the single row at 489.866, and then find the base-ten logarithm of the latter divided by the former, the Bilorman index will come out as 0.21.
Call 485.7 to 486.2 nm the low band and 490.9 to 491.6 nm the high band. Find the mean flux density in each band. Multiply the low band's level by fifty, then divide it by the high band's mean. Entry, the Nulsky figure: 34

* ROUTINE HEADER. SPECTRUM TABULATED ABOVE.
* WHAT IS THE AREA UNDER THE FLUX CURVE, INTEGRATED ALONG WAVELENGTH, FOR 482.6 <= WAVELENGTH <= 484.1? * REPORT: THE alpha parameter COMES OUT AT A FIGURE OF 20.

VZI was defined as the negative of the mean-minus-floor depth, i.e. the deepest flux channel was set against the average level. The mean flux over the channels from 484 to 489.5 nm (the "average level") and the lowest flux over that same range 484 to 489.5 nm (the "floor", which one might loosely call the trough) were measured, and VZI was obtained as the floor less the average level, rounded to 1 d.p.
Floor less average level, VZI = -5.4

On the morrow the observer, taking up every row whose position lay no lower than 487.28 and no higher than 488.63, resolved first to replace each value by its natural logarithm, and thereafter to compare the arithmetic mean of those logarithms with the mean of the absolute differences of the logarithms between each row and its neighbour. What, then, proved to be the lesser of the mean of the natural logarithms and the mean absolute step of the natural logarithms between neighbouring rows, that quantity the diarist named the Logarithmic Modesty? 0.062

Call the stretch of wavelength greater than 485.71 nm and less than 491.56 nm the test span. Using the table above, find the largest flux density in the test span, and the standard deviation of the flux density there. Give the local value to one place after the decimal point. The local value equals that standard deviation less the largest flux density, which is -12.7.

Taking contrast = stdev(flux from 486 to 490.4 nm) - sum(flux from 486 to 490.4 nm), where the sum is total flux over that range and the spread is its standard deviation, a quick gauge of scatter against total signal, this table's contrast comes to -247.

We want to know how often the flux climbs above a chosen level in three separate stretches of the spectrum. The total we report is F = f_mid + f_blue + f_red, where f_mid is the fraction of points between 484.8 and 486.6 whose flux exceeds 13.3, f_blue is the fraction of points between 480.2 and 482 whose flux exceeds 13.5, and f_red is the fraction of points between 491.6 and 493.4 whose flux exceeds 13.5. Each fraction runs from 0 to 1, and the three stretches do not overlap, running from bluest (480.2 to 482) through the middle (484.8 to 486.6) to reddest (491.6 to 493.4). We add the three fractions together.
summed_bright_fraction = 1.25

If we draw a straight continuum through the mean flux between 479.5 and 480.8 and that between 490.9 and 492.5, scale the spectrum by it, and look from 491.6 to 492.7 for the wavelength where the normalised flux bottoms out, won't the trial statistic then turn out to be 491.901 nm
